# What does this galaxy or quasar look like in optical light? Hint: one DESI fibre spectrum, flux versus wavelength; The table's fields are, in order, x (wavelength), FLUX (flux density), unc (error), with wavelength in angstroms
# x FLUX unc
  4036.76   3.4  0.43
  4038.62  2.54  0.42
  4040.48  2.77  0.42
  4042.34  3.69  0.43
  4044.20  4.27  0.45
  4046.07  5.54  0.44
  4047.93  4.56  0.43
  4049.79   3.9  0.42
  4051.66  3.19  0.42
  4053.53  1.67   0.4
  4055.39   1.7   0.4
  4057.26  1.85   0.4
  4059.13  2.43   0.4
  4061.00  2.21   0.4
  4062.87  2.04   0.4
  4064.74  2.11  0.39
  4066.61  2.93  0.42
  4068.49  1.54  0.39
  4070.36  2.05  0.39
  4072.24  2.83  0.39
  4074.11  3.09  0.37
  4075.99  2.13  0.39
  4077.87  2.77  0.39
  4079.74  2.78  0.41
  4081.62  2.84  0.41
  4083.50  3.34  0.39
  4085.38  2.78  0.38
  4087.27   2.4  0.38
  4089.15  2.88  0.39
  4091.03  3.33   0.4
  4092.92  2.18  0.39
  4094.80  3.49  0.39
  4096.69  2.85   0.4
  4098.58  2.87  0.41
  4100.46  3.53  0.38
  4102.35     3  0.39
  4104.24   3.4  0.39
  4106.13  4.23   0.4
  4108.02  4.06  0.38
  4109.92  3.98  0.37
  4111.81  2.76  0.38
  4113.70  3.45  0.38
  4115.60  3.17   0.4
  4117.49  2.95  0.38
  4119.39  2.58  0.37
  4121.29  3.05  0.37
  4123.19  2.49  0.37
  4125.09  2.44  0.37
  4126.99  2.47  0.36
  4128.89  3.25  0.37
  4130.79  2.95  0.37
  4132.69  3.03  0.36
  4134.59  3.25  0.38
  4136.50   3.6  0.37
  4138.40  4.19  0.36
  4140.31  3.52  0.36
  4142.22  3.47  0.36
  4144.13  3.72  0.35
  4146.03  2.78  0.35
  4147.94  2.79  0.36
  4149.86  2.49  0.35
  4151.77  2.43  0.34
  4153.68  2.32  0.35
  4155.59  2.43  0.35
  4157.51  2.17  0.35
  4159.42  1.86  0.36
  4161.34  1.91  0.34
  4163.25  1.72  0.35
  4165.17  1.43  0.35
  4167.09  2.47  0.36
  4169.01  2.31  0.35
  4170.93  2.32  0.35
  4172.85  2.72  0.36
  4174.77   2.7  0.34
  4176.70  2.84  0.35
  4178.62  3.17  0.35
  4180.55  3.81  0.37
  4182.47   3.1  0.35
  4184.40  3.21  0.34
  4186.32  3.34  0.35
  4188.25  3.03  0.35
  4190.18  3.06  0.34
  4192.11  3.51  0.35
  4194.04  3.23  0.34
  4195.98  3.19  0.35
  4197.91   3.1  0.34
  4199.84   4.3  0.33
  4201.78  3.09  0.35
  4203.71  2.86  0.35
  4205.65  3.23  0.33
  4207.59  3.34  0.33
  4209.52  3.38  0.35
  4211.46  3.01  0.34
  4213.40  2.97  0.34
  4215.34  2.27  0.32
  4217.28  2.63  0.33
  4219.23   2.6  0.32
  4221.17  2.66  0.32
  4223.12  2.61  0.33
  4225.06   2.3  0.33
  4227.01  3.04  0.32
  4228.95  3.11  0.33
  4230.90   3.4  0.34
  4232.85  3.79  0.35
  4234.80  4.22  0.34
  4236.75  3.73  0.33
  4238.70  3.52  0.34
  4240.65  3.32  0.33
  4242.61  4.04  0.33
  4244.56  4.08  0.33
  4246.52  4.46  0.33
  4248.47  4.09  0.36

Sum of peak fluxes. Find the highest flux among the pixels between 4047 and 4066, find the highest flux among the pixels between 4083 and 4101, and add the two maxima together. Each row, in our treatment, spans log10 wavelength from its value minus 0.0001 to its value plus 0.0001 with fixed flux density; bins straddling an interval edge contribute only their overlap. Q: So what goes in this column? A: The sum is 8.09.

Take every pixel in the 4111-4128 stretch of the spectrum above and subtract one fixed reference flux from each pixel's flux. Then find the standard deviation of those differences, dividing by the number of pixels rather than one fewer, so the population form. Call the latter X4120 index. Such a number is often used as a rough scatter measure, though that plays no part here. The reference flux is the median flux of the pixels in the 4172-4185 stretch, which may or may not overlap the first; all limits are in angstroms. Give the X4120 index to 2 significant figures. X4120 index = 0.34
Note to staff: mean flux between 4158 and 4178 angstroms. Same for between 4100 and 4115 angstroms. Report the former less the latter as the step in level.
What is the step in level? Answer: -1.3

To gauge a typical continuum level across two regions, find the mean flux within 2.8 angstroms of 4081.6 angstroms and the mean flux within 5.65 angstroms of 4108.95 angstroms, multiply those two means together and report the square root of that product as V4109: 3.30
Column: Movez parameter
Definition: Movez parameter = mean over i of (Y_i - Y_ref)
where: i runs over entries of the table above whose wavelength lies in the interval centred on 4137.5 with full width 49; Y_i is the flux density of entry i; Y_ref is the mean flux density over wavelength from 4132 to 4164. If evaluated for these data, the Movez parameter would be 0.07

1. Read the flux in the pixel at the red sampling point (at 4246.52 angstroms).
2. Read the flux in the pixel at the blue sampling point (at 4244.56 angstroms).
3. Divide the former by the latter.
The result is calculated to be 1.1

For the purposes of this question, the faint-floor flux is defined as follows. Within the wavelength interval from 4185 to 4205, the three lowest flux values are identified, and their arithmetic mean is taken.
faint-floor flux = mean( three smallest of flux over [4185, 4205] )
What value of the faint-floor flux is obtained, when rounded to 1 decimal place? 3.0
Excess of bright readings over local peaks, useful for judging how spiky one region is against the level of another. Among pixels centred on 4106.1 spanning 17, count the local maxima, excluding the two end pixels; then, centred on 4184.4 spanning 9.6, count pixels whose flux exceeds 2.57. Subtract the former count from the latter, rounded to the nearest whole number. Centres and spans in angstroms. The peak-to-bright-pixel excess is 3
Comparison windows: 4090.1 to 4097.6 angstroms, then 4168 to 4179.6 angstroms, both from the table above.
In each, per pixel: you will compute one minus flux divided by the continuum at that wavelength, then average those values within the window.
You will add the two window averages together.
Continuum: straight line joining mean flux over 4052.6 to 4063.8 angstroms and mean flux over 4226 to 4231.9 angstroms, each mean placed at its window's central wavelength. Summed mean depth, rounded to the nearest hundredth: -0.28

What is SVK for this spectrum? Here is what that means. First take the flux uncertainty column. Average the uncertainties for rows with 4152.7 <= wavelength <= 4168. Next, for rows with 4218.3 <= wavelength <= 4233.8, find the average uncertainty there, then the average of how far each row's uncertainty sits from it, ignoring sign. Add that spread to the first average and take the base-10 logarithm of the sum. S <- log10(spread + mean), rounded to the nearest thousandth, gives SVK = -0.445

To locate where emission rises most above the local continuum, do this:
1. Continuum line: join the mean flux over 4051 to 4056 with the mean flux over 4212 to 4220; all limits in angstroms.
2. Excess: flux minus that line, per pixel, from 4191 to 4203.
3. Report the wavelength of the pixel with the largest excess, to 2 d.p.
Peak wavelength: 4199.84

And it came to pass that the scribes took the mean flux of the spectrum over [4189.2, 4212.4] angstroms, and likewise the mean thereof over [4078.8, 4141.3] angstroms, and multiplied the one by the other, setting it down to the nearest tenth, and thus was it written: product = 10.2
